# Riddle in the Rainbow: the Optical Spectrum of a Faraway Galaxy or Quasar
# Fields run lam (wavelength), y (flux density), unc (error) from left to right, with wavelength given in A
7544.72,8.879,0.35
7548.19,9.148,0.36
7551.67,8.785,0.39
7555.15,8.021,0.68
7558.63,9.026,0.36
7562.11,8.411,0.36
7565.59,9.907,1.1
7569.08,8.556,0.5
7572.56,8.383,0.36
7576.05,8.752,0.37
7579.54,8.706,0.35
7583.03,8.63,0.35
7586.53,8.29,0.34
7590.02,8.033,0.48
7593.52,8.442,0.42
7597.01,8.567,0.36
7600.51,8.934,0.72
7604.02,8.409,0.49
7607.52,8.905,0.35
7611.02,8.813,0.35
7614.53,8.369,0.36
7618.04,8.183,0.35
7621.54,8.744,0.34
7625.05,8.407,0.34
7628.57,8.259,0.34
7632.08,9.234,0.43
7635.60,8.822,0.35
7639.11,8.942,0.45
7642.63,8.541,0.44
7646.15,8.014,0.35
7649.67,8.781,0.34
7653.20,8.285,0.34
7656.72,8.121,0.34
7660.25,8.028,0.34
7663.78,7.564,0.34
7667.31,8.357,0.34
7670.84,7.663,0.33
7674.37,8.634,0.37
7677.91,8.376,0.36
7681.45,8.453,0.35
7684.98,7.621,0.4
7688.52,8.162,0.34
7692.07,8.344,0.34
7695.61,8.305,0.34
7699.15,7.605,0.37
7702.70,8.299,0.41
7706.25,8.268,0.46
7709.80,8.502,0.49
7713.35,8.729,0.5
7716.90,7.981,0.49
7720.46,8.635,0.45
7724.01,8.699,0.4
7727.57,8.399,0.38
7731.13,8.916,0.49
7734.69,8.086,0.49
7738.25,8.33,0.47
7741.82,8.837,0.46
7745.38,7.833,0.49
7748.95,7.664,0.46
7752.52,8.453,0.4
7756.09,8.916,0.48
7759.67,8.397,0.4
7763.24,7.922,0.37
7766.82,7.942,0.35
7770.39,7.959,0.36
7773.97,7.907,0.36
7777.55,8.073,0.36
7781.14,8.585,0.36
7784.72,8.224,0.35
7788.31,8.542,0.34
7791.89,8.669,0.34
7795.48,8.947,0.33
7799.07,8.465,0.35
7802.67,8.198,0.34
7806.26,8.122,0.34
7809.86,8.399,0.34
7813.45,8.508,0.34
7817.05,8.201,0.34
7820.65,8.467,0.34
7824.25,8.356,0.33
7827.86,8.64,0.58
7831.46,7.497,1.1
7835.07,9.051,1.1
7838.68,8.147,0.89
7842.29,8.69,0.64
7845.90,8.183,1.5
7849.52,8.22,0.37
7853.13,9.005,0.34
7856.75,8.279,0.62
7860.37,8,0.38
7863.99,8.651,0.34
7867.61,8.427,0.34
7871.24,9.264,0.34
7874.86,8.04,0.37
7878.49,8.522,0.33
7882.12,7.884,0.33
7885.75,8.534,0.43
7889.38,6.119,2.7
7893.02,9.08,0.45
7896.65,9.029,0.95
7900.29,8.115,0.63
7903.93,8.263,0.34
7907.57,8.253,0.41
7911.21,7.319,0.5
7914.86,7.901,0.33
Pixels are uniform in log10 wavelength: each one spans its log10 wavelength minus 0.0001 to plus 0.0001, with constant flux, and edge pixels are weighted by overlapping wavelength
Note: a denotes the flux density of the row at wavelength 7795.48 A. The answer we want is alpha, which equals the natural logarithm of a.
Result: 2.19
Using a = 8.947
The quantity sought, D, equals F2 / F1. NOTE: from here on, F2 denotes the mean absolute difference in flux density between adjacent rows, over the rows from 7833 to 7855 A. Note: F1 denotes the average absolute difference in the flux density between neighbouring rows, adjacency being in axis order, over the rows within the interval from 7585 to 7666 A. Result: 1.5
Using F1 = 0.38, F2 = 0.56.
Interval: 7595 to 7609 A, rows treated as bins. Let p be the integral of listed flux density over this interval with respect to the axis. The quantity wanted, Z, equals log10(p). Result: 2.085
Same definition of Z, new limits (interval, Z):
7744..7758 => 2.061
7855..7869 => 2.067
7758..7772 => 2.052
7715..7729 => 2.072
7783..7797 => 2.080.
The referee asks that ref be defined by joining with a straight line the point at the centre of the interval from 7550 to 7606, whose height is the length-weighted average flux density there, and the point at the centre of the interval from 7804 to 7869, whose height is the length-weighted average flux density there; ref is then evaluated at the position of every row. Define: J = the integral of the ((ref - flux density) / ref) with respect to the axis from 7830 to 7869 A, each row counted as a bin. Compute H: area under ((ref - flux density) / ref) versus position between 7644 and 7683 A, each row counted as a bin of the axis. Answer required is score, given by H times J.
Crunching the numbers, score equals -0.12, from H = 1.5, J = -0.1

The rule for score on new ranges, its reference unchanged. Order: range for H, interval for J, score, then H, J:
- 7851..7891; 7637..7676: 0.55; 0.4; 1.3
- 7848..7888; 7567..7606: -0.11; -0.3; 0.3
